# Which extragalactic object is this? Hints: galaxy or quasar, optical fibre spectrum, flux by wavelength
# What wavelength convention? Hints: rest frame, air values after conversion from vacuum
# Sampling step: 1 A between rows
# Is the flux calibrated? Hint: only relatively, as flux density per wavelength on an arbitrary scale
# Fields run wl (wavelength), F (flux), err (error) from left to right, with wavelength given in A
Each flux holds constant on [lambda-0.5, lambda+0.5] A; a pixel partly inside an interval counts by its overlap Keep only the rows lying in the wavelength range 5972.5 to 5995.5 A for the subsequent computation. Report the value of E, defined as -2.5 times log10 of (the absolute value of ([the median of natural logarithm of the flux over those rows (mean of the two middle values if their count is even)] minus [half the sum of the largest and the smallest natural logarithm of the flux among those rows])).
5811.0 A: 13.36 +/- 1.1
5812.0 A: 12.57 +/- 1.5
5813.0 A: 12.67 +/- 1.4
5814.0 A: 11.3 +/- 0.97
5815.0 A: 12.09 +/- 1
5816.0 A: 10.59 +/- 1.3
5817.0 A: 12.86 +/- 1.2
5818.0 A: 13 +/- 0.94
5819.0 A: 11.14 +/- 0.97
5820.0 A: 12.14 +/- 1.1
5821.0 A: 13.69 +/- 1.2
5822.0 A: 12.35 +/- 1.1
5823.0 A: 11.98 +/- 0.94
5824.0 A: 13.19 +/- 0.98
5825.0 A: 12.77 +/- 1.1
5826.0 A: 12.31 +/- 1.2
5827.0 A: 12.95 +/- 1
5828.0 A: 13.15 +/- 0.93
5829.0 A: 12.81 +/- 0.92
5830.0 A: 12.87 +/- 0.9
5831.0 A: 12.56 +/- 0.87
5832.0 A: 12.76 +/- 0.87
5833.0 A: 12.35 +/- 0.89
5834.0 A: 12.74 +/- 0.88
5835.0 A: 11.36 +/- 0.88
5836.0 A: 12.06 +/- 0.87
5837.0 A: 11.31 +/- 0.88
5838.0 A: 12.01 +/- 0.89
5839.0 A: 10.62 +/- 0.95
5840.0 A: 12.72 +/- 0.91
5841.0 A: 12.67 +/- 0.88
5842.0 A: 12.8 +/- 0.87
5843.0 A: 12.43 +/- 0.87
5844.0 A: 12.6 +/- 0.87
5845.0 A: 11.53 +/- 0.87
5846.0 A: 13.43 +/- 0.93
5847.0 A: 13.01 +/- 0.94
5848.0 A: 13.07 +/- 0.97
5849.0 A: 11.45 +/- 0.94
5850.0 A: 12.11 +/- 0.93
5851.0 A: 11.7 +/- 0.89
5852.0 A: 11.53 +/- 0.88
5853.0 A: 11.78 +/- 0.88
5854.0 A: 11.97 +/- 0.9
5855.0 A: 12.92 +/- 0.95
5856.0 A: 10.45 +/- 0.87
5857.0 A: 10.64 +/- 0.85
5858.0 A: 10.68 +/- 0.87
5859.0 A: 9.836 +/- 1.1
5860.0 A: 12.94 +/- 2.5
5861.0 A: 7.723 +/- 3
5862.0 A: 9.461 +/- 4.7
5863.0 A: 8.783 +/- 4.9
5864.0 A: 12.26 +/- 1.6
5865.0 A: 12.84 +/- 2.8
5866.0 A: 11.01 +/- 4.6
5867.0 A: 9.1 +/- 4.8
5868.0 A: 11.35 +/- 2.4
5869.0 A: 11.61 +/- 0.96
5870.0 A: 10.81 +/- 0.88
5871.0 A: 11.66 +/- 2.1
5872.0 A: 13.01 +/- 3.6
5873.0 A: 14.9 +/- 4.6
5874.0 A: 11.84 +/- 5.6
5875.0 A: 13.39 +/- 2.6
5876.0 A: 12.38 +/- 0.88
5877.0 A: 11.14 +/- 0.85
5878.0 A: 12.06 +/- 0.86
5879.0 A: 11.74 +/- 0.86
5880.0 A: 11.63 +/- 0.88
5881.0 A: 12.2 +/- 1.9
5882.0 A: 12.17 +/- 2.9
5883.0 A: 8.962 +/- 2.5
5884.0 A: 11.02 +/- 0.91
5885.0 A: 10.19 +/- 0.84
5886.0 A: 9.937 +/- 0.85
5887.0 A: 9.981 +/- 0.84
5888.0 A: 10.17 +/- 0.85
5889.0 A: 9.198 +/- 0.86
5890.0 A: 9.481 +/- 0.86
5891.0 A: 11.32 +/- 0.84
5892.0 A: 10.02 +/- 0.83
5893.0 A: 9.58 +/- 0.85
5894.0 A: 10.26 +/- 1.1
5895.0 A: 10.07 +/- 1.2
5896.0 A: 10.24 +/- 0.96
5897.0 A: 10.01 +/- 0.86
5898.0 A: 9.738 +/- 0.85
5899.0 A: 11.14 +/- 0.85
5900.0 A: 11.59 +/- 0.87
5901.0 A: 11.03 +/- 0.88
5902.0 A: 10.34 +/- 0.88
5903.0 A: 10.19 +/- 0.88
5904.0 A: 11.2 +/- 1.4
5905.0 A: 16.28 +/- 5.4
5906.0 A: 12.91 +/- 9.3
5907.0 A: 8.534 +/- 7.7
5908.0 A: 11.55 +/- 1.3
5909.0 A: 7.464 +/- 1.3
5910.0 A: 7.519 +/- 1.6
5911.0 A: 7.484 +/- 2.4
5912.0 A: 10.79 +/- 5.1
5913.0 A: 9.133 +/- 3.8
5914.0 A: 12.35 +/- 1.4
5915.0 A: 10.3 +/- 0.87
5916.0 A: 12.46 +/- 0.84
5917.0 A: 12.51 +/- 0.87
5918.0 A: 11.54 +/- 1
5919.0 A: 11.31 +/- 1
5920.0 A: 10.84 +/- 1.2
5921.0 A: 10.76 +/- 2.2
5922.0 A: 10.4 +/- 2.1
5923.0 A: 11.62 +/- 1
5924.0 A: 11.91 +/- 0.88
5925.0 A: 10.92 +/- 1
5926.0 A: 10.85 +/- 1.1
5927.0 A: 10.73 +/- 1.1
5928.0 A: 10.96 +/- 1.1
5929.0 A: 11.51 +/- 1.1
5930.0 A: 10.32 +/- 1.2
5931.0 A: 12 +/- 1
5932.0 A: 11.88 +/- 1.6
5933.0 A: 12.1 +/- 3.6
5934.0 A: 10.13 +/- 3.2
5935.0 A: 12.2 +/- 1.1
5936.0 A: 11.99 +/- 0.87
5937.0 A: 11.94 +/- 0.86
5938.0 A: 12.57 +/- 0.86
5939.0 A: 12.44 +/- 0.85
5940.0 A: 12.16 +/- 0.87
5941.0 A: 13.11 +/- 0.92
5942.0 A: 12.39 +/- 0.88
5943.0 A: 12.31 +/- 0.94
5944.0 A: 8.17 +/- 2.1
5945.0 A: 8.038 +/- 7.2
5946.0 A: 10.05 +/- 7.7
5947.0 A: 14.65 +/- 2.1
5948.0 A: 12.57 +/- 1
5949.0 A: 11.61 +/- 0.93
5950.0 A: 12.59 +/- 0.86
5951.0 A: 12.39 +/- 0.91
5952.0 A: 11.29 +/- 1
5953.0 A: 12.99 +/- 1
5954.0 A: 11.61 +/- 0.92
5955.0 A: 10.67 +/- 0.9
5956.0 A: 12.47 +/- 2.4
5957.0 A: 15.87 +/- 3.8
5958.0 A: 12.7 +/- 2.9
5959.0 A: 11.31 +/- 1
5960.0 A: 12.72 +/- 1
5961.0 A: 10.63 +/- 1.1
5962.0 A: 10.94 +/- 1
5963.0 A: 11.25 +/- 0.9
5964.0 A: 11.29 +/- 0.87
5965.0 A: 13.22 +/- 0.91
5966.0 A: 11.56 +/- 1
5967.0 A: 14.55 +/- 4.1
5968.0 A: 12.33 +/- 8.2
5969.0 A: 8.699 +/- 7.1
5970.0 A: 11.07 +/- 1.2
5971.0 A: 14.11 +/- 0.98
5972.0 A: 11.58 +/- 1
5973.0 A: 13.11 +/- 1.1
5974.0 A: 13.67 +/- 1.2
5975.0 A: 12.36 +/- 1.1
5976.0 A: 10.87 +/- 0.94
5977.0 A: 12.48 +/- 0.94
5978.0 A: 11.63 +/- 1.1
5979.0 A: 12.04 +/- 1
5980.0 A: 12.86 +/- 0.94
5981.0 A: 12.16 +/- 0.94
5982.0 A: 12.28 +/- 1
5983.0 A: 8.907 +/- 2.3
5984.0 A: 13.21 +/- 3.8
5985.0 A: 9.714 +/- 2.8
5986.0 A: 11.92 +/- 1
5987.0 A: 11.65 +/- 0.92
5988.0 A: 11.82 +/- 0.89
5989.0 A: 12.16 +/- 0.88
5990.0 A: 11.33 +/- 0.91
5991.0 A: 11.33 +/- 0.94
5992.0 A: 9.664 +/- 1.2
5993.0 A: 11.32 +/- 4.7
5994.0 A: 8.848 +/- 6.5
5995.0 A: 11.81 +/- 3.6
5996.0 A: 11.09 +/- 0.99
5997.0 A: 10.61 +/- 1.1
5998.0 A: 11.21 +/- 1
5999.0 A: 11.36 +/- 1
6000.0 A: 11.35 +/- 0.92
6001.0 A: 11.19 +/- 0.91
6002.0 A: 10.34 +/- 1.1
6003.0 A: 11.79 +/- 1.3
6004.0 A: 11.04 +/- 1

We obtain 2.86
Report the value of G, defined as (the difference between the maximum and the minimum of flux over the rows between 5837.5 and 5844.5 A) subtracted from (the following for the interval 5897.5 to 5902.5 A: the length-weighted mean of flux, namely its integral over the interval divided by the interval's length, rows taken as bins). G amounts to 8.6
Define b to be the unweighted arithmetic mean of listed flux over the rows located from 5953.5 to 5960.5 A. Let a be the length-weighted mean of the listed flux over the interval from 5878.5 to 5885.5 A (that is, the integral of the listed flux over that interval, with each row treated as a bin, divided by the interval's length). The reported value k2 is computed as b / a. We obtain 1.12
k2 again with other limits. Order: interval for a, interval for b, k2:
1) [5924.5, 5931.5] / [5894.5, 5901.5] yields 0.96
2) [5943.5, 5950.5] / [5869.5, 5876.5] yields 1.13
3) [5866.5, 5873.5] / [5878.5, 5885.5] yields 0.95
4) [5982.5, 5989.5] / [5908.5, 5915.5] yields 0.82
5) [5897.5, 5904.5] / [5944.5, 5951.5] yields 1.09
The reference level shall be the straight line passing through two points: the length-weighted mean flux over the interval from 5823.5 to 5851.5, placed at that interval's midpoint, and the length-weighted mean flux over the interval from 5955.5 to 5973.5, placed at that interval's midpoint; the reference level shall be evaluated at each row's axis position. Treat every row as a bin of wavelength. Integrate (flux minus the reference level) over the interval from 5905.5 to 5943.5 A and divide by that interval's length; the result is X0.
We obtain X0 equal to -1.1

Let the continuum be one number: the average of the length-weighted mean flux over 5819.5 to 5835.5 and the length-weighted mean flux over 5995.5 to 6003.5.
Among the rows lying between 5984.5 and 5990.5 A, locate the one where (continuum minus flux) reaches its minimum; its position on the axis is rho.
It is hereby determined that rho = 5989.0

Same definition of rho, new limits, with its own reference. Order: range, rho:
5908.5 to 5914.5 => 5914.0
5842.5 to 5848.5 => 5846.0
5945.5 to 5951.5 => 5947.0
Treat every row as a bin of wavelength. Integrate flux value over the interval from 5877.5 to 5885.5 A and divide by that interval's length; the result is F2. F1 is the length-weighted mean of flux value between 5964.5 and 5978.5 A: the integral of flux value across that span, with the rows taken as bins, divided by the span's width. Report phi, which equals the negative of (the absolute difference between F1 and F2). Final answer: -0.98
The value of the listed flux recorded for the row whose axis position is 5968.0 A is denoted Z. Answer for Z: 12.33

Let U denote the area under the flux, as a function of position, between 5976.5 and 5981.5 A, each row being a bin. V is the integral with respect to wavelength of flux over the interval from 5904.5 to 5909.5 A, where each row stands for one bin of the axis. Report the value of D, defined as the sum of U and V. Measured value 118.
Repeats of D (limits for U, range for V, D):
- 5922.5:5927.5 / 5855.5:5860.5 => 111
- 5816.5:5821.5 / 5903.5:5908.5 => 123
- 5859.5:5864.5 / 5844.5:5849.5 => 114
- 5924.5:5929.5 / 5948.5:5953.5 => 116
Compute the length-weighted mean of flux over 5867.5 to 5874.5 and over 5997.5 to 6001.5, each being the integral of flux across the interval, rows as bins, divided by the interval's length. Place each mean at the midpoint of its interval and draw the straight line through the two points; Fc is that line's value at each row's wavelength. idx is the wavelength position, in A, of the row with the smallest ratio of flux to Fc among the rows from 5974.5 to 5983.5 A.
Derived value 5983.0 A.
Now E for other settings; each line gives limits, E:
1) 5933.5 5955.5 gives 2.34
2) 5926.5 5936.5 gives 3.24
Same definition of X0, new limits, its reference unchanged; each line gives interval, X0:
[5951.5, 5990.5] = -0.2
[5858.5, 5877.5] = -1.0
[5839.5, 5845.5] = 0.1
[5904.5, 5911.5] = -2.0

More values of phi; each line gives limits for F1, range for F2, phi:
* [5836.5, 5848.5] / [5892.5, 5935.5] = -1.50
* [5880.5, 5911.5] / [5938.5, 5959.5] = -1.59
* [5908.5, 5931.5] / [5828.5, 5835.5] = -1.81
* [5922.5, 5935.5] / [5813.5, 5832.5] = -1.13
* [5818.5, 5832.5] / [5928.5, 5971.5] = -0.75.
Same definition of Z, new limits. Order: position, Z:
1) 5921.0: 10.76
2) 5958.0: 12.7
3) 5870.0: 10.81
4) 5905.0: 16.28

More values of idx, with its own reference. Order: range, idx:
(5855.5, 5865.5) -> 5861.0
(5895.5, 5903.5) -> 5898.0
